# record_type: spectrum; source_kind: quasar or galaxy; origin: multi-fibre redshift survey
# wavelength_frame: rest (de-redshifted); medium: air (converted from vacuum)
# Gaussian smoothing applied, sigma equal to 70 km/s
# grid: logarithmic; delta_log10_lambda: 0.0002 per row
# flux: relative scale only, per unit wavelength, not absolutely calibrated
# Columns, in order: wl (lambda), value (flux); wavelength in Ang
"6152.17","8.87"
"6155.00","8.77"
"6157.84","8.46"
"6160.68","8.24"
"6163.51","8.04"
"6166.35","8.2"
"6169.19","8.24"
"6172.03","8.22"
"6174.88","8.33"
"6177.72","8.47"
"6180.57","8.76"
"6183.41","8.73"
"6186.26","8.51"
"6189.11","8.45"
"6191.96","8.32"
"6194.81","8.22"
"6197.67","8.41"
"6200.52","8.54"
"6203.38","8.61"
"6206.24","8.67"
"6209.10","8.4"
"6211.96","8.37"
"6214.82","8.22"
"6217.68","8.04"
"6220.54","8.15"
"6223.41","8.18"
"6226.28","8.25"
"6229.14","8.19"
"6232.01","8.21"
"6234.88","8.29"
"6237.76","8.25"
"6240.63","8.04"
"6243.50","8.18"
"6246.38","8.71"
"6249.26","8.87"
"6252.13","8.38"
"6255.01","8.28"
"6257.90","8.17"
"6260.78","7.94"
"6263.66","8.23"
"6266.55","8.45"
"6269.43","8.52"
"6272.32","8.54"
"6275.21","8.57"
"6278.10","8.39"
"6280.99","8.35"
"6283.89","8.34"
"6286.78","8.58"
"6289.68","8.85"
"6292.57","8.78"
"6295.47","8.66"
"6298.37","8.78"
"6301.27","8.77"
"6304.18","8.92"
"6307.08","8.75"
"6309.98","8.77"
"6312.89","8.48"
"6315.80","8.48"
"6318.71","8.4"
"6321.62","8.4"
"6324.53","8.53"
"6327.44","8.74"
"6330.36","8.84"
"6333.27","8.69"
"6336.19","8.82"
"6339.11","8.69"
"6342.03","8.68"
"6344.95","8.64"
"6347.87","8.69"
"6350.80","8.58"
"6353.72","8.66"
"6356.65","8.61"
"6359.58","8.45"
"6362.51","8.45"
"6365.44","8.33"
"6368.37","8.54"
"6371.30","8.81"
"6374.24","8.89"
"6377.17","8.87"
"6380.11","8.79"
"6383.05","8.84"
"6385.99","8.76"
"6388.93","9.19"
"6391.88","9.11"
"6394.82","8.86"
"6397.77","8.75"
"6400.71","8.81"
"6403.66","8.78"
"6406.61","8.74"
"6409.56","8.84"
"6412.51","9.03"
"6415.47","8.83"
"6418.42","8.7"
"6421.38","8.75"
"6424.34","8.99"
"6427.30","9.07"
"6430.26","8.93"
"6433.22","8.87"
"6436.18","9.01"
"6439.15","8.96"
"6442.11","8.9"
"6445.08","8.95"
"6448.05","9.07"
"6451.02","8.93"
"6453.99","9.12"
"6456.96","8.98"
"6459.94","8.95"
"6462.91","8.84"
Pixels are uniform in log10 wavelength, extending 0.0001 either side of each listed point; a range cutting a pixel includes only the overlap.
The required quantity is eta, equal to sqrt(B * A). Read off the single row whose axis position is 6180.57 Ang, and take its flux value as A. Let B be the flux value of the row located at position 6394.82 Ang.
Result 8.81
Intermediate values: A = 8.76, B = 8.86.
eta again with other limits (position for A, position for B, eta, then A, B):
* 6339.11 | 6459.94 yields 8.82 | 8.69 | 8.95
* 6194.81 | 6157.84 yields 8.34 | 8.22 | 8.46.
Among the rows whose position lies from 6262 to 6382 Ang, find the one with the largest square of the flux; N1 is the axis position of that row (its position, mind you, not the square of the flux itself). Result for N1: 6304.18 Ang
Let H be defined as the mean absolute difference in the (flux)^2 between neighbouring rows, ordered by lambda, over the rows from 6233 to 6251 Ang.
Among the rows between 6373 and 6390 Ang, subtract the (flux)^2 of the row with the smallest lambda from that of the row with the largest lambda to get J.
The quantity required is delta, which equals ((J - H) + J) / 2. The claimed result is 4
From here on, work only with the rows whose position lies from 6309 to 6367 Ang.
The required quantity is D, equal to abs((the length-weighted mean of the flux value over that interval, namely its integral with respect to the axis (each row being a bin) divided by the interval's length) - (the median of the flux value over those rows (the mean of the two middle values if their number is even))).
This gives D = 0.031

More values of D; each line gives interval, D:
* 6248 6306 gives 0.010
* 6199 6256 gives 0.078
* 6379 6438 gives 0.043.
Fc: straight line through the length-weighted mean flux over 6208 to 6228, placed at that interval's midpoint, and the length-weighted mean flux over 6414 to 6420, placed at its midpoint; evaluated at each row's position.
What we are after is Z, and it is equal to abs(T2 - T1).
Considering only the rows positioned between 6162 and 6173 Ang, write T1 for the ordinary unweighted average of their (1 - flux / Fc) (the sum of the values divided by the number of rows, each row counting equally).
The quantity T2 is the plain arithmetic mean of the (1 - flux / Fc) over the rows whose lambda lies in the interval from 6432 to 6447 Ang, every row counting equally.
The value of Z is 0.003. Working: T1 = -0.0100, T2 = -0.013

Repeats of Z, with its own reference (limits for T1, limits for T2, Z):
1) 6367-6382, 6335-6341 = 0.009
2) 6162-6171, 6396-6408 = 0.004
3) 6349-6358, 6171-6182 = 0.038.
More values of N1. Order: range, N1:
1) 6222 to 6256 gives 6249.26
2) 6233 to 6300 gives 6249.26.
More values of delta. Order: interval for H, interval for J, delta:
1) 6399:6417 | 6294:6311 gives 1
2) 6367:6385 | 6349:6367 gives -5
